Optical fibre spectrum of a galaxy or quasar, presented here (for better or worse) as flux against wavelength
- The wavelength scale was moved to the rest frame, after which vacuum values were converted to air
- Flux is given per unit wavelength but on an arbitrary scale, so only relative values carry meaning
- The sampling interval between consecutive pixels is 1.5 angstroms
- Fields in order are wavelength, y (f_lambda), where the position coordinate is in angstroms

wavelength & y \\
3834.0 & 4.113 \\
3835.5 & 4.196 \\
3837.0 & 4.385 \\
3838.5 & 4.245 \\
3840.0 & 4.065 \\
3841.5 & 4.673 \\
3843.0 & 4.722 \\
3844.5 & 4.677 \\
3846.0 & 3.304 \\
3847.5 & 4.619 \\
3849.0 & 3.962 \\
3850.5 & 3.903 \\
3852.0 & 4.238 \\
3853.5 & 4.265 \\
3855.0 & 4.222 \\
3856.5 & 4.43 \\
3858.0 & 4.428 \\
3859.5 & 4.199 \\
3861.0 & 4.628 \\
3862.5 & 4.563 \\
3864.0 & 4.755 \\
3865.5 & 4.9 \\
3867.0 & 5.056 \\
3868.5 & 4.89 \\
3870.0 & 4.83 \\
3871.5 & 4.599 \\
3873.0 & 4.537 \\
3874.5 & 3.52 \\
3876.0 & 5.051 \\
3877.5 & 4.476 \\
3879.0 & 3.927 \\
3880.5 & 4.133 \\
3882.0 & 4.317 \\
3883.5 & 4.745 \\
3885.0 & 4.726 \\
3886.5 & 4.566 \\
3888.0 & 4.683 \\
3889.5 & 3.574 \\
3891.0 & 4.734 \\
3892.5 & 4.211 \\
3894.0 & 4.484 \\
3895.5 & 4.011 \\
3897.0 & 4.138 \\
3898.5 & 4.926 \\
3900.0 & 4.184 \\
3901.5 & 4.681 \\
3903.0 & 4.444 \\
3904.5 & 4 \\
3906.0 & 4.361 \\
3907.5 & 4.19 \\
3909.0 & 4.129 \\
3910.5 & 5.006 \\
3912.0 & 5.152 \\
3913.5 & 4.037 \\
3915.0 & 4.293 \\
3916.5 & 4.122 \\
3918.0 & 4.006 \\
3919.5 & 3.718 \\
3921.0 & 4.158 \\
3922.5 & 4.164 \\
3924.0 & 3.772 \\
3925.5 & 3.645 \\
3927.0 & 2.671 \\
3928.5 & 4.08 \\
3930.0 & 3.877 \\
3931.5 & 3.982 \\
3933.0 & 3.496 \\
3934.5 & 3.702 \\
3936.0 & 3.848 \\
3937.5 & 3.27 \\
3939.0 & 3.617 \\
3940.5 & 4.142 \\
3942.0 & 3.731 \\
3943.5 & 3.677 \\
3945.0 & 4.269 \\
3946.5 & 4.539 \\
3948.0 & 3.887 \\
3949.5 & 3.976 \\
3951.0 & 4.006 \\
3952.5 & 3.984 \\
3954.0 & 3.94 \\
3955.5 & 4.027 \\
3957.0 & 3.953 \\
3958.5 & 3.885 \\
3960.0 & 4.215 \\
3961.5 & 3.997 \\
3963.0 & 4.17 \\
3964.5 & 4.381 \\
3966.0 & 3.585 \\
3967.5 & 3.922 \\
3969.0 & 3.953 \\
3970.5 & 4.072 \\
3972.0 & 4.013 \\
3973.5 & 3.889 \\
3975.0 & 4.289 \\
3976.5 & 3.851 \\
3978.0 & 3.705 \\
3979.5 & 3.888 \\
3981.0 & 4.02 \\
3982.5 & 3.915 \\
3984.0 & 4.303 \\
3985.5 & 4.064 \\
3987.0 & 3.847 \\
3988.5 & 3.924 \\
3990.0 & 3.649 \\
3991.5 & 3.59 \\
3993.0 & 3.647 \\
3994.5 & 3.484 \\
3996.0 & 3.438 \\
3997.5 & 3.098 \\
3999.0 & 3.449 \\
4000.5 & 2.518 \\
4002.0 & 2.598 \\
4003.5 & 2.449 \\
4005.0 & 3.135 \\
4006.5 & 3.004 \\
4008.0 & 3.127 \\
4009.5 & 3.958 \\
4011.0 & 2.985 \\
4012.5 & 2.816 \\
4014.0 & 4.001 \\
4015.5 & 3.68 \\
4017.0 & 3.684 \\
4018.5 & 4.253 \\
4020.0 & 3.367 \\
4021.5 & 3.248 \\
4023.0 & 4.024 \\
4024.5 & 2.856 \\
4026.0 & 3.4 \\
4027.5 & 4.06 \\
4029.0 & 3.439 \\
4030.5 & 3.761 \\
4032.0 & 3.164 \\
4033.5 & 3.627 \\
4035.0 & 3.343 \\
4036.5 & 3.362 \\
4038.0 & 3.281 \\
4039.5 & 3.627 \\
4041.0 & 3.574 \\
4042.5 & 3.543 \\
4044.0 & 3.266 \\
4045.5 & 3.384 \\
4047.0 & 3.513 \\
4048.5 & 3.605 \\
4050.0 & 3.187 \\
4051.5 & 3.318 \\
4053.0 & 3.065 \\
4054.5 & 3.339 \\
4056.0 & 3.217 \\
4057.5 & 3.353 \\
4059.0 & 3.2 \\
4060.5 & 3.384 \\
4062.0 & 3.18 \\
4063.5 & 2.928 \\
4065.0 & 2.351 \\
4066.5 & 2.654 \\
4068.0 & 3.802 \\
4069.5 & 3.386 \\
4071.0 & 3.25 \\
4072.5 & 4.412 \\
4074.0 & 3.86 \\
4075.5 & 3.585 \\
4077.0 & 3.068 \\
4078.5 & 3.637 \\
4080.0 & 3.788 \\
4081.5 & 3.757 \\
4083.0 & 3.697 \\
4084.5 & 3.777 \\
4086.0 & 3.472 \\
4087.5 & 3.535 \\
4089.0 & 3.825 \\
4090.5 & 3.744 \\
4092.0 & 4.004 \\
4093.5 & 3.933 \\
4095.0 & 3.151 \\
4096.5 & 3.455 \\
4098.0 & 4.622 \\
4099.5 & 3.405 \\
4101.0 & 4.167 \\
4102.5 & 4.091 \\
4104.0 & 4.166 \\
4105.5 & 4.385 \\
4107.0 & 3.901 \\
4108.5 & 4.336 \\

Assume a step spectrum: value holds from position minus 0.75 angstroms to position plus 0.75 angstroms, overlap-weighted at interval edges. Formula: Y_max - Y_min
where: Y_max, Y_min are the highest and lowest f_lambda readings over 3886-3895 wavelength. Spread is 1.16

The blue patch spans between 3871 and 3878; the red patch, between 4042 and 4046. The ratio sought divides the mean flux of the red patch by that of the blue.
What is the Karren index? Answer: 0.77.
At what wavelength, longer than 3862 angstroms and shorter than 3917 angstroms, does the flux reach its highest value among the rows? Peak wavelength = 3912.0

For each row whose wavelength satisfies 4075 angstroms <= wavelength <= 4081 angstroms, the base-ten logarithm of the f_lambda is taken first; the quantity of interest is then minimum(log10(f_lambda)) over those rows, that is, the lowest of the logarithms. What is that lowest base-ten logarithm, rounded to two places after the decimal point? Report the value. 0.49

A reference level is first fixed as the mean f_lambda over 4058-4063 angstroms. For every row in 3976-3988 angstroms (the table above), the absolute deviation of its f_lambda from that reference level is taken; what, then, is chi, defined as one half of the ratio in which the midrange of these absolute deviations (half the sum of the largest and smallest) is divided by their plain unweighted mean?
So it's 0.54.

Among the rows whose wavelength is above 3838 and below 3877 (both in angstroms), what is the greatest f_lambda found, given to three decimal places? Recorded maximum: 5.056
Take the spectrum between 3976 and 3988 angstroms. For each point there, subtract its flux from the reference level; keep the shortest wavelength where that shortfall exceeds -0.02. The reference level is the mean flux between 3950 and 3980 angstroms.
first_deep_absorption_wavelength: 3976.5 angstroms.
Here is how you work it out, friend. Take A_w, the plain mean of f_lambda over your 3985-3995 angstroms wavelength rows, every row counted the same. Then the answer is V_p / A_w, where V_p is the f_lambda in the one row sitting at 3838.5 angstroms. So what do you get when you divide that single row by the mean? 1.13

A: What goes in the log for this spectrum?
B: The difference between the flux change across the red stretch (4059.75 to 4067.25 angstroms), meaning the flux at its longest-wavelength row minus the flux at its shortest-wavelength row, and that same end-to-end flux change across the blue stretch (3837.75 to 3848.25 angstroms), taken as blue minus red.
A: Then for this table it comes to 1.1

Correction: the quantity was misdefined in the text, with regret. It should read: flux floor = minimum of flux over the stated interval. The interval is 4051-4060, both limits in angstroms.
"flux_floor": 3.065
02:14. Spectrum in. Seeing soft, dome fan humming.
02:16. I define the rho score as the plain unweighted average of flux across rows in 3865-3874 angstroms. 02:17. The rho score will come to 4.8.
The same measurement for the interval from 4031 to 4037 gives 3.4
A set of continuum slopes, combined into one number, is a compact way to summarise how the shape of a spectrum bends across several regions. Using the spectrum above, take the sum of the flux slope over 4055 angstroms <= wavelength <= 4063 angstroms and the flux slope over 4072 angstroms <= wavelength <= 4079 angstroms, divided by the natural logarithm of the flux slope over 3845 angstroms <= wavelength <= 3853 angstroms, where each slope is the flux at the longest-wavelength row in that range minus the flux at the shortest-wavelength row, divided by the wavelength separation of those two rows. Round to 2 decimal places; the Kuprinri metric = 0.07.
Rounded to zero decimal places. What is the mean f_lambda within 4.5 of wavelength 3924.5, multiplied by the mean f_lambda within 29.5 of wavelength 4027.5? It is 13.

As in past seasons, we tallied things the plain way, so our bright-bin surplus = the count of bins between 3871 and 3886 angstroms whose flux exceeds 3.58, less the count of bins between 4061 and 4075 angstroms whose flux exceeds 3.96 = 8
